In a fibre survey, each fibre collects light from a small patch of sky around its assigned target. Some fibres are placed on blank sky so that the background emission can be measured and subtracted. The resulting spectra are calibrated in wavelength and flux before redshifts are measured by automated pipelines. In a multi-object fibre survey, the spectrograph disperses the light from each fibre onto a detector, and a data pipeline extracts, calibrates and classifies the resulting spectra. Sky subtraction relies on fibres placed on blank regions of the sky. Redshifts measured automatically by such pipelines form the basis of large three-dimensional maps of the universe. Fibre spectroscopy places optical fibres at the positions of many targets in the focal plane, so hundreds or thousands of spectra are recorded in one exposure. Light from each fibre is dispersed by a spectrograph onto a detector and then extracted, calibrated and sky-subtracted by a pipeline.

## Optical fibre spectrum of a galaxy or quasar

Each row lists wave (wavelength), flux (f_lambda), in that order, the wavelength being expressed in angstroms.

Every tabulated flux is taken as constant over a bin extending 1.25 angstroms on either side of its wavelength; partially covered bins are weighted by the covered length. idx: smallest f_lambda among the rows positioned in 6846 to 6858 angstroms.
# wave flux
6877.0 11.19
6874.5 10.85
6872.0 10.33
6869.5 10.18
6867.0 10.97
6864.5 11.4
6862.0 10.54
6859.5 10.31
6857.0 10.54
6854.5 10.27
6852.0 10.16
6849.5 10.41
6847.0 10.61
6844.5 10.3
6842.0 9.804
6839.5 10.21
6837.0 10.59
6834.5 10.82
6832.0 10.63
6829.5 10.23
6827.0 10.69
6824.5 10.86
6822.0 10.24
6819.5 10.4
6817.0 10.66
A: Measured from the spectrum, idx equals 10.16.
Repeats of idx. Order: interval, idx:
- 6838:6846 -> 9.804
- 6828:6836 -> 10.23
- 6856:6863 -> 10.31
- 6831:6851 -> 9.804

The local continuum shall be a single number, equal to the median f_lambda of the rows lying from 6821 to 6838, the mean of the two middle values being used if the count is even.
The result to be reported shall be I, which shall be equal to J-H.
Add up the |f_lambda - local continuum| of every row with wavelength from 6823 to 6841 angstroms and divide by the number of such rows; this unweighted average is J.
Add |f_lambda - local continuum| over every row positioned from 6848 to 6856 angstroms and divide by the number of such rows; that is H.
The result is -0.16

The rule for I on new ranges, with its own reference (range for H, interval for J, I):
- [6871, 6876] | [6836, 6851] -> 0.05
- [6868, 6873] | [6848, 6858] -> -0.09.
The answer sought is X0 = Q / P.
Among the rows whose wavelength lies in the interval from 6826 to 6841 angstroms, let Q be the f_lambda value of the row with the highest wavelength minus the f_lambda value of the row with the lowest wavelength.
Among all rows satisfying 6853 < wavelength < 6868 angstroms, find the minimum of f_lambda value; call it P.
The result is -0.047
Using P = 10.27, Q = -0.48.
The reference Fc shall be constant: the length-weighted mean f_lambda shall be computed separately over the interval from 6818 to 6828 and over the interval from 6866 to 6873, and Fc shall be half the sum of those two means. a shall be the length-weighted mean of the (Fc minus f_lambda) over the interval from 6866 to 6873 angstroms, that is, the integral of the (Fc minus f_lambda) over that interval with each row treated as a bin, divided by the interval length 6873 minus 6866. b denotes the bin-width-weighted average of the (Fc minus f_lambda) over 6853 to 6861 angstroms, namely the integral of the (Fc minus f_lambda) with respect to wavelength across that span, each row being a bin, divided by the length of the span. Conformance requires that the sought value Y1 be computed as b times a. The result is 0.005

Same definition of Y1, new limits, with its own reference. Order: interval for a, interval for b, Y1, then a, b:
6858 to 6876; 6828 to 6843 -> -0.017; -0.15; 0.12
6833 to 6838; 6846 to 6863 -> -0.022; -0.19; 0.11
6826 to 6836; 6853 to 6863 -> -0.008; -0.08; 0.11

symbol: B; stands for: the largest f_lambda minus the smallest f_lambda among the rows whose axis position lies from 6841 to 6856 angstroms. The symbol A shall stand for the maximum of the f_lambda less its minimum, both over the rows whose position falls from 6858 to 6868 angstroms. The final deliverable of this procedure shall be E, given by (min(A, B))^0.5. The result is 0.90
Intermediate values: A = 1.09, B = 0.81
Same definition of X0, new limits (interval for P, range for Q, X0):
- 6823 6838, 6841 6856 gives 0.046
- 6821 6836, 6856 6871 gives -0.035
